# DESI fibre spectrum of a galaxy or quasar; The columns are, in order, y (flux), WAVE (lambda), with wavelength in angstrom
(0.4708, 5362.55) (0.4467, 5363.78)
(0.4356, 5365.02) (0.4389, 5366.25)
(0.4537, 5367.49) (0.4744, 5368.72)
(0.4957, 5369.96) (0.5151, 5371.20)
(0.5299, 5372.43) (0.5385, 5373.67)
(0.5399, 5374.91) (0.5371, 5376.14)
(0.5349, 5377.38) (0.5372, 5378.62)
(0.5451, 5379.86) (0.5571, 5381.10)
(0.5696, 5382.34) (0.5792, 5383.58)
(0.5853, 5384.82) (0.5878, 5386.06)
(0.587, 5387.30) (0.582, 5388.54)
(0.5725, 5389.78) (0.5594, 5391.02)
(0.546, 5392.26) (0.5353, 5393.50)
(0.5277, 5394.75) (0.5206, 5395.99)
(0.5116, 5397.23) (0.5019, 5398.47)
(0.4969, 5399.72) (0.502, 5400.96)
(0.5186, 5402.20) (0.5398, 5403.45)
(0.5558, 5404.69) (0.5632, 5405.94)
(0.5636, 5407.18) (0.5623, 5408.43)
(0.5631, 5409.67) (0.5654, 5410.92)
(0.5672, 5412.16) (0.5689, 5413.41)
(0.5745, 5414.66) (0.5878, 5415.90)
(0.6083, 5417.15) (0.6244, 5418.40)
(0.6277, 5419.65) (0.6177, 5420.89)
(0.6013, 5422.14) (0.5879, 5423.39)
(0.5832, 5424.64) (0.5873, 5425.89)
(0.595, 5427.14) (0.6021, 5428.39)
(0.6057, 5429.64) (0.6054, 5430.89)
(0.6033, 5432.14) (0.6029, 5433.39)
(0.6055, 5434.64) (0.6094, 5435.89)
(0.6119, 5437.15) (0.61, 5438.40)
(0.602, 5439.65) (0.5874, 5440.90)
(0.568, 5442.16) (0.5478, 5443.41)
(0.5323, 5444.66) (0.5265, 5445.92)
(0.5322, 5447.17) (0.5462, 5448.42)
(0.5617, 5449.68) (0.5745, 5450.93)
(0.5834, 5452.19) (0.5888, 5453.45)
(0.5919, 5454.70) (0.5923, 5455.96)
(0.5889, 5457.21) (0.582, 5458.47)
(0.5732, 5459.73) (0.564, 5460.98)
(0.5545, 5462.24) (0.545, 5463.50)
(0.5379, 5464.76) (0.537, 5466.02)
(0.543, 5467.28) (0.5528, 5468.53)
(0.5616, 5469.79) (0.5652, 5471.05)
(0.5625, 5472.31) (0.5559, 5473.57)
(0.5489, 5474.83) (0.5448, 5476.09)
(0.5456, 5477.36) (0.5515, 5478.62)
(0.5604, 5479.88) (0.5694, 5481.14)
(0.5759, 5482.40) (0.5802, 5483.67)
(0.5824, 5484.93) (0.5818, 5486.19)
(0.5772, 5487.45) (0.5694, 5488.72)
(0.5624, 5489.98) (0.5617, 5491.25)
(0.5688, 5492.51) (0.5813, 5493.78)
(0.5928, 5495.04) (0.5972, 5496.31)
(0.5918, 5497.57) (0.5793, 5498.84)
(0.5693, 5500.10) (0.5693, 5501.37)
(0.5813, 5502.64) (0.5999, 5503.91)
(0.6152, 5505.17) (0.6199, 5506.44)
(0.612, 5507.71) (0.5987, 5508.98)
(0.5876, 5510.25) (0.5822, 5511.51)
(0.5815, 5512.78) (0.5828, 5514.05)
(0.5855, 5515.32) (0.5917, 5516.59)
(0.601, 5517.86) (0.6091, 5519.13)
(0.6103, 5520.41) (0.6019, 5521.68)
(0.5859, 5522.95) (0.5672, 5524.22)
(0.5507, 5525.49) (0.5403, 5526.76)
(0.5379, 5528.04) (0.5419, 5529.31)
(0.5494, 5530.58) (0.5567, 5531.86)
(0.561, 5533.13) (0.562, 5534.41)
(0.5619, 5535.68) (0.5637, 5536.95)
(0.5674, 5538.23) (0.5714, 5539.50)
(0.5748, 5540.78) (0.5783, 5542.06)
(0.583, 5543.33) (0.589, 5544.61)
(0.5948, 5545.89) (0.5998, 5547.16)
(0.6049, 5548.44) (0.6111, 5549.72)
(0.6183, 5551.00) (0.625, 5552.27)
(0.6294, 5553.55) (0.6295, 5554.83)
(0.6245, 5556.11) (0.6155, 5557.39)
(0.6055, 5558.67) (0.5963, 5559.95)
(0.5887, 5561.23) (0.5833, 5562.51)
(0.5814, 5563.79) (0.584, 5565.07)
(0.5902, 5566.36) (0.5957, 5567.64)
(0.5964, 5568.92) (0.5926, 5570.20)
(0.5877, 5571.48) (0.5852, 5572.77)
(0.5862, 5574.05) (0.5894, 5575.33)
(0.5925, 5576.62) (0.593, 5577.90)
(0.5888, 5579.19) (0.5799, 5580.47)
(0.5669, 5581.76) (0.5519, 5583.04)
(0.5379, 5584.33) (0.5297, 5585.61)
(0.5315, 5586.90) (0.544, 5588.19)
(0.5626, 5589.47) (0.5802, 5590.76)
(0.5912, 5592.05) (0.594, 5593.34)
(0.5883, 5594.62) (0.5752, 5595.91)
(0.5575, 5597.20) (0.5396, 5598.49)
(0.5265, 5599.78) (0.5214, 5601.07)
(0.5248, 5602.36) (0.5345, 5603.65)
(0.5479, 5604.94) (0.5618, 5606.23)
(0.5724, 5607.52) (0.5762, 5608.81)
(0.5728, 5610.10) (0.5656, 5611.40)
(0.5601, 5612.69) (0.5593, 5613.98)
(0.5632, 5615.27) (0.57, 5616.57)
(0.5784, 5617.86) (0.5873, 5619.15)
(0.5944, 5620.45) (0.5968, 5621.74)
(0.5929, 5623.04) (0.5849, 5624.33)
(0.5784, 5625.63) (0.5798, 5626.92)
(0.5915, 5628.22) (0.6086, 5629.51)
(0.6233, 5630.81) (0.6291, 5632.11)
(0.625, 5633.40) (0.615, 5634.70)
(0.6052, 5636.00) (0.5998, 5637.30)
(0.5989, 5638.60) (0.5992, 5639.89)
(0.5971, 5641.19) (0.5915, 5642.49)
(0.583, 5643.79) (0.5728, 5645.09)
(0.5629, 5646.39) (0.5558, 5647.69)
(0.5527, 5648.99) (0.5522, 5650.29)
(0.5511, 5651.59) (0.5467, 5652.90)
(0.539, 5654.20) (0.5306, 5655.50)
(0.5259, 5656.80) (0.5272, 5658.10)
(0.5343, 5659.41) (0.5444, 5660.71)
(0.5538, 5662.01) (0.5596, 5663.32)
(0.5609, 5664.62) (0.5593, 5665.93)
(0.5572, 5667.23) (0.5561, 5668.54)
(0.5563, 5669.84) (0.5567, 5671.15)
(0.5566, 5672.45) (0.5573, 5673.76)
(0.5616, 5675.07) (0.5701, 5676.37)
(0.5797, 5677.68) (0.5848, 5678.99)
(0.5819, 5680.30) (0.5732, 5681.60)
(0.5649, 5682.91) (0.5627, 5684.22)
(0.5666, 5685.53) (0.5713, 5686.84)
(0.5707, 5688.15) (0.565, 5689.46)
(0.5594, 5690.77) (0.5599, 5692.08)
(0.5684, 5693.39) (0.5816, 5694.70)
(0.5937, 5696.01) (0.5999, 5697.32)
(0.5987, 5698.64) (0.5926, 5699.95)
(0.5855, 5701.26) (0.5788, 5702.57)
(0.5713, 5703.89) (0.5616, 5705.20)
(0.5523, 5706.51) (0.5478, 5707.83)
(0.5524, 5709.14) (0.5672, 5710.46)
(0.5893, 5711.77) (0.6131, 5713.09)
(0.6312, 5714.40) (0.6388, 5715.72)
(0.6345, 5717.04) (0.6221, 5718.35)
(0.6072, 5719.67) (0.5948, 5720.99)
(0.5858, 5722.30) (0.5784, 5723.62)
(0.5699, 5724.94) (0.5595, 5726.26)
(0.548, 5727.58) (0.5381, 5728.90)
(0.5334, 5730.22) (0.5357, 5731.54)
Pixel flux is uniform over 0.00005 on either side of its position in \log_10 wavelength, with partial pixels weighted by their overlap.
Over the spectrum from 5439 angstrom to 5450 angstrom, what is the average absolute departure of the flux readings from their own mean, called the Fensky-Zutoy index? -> 0.021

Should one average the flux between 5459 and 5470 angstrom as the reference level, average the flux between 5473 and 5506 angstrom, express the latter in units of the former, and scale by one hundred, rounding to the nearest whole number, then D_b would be 104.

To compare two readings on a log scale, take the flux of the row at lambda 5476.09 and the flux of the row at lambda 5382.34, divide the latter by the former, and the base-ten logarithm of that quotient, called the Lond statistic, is 0.019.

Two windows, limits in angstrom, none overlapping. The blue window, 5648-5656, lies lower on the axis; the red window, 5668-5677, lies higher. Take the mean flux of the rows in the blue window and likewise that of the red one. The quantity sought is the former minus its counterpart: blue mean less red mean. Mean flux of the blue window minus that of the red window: -0.014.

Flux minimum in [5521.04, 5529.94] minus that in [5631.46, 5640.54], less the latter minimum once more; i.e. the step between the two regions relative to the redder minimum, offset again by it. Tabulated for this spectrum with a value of -0.66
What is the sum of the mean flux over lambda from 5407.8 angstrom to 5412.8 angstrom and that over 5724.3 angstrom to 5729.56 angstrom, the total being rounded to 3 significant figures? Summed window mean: 1.12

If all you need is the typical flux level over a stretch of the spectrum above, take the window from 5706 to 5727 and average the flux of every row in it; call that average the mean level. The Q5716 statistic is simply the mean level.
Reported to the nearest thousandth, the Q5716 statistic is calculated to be 0.590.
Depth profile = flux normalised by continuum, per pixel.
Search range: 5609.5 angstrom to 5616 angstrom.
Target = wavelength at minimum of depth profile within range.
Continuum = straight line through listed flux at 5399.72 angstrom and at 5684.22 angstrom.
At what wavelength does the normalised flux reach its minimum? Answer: 5613.98 angstrom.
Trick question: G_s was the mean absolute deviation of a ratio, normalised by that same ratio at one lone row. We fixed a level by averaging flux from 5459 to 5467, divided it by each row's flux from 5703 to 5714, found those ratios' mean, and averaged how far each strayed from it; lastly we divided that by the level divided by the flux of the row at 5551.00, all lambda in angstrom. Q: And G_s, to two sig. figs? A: 0.030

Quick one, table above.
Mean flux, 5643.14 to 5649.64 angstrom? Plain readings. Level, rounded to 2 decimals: 0.57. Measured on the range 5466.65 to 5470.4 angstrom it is 0.55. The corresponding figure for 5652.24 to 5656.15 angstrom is 0.54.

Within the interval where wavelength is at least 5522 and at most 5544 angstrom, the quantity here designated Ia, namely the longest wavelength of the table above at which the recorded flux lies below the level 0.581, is 5542.06 angstrom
